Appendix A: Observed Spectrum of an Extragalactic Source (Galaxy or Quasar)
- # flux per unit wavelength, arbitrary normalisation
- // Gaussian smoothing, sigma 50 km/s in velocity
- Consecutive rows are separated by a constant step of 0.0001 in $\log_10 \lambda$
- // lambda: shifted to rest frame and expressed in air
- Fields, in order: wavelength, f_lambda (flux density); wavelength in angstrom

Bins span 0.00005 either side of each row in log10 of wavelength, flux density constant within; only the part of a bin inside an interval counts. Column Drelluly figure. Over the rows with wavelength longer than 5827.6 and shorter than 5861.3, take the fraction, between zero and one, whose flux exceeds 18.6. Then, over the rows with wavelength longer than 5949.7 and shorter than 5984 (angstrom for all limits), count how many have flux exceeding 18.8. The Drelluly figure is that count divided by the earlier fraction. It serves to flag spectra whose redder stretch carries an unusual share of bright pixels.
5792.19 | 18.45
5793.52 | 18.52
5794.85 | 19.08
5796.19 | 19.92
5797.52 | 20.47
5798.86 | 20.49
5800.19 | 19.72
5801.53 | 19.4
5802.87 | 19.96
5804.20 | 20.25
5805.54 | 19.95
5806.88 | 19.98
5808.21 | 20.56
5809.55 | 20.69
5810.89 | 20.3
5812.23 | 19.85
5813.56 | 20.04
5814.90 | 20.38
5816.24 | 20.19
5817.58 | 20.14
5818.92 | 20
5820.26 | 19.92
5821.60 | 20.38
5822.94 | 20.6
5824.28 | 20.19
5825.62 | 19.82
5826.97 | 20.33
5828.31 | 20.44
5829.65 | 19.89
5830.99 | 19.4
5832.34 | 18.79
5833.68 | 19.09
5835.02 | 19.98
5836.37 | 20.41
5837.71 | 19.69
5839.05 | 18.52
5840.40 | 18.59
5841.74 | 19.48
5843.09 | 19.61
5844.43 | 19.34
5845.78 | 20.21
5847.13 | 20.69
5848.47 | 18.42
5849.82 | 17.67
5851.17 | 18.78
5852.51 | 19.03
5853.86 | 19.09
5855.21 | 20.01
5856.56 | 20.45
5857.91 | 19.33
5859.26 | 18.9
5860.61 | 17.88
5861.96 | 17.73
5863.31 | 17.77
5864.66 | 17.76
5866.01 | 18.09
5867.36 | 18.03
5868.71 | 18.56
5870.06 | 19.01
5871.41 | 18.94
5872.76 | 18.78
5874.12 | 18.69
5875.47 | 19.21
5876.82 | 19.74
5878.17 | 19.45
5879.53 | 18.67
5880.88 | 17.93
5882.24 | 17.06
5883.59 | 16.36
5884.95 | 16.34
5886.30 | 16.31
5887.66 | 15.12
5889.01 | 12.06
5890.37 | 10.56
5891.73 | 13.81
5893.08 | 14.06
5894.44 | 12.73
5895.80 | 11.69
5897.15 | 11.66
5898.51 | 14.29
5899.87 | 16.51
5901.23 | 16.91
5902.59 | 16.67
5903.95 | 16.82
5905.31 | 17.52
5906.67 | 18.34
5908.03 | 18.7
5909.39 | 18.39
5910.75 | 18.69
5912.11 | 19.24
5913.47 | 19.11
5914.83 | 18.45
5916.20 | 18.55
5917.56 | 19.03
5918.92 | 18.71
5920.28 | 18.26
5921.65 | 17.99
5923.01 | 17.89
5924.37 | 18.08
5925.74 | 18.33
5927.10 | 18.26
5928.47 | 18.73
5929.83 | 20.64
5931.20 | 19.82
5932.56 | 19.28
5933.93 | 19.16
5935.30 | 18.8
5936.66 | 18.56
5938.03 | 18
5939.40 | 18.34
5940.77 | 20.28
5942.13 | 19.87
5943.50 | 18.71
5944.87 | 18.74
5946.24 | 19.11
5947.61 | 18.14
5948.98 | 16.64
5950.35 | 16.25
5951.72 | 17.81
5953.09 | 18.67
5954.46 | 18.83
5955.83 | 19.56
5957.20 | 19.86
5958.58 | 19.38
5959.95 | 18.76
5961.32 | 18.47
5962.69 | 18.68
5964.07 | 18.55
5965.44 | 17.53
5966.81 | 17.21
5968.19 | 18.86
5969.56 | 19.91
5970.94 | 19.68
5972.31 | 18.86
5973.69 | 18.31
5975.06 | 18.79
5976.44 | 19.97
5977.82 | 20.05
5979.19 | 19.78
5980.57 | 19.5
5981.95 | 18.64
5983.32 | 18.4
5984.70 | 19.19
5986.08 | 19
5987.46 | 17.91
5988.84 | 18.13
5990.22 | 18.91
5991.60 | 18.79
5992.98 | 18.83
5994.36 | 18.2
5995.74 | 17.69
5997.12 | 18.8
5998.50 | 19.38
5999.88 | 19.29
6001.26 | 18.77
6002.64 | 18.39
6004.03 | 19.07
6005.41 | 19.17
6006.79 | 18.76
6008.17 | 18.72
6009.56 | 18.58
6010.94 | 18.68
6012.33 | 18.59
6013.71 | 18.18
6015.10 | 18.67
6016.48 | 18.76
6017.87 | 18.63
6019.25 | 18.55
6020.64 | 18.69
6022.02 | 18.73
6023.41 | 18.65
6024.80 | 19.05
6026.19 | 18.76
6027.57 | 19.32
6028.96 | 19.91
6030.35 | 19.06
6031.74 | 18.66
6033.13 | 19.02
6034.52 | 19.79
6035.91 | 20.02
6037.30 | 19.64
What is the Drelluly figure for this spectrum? 15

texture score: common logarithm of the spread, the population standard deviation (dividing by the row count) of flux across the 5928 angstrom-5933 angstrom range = -0.2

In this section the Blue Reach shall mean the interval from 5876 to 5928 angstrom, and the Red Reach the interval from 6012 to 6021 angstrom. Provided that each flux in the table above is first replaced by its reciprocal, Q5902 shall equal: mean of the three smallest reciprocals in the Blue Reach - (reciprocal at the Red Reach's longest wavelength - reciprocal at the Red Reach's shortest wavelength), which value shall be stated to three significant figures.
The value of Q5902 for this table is 0.0516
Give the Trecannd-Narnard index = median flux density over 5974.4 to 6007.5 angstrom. 18.8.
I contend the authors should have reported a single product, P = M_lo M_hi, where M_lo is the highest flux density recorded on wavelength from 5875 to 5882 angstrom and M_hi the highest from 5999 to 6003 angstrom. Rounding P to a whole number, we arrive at 381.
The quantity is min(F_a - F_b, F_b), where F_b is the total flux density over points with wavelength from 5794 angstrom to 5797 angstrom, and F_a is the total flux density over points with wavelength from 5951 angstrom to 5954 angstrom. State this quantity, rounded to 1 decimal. -2.5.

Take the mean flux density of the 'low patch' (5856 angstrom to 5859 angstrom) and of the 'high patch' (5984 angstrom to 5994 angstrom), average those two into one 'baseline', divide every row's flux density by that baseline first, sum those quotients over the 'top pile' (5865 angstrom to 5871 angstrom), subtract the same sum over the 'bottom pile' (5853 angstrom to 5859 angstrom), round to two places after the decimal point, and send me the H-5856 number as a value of -0.27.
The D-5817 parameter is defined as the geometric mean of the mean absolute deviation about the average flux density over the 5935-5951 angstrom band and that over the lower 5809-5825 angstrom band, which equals 0.41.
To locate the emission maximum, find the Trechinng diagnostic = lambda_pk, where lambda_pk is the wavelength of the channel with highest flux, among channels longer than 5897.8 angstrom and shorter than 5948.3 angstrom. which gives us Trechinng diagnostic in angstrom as 5929.83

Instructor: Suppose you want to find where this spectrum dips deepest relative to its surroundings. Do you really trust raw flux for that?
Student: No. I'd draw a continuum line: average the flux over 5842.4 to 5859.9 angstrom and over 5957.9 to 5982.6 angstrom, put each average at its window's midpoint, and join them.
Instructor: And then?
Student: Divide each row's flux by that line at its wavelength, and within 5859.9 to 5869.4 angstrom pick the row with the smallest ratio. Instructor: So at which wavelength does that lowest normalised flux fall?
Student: 5861.96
